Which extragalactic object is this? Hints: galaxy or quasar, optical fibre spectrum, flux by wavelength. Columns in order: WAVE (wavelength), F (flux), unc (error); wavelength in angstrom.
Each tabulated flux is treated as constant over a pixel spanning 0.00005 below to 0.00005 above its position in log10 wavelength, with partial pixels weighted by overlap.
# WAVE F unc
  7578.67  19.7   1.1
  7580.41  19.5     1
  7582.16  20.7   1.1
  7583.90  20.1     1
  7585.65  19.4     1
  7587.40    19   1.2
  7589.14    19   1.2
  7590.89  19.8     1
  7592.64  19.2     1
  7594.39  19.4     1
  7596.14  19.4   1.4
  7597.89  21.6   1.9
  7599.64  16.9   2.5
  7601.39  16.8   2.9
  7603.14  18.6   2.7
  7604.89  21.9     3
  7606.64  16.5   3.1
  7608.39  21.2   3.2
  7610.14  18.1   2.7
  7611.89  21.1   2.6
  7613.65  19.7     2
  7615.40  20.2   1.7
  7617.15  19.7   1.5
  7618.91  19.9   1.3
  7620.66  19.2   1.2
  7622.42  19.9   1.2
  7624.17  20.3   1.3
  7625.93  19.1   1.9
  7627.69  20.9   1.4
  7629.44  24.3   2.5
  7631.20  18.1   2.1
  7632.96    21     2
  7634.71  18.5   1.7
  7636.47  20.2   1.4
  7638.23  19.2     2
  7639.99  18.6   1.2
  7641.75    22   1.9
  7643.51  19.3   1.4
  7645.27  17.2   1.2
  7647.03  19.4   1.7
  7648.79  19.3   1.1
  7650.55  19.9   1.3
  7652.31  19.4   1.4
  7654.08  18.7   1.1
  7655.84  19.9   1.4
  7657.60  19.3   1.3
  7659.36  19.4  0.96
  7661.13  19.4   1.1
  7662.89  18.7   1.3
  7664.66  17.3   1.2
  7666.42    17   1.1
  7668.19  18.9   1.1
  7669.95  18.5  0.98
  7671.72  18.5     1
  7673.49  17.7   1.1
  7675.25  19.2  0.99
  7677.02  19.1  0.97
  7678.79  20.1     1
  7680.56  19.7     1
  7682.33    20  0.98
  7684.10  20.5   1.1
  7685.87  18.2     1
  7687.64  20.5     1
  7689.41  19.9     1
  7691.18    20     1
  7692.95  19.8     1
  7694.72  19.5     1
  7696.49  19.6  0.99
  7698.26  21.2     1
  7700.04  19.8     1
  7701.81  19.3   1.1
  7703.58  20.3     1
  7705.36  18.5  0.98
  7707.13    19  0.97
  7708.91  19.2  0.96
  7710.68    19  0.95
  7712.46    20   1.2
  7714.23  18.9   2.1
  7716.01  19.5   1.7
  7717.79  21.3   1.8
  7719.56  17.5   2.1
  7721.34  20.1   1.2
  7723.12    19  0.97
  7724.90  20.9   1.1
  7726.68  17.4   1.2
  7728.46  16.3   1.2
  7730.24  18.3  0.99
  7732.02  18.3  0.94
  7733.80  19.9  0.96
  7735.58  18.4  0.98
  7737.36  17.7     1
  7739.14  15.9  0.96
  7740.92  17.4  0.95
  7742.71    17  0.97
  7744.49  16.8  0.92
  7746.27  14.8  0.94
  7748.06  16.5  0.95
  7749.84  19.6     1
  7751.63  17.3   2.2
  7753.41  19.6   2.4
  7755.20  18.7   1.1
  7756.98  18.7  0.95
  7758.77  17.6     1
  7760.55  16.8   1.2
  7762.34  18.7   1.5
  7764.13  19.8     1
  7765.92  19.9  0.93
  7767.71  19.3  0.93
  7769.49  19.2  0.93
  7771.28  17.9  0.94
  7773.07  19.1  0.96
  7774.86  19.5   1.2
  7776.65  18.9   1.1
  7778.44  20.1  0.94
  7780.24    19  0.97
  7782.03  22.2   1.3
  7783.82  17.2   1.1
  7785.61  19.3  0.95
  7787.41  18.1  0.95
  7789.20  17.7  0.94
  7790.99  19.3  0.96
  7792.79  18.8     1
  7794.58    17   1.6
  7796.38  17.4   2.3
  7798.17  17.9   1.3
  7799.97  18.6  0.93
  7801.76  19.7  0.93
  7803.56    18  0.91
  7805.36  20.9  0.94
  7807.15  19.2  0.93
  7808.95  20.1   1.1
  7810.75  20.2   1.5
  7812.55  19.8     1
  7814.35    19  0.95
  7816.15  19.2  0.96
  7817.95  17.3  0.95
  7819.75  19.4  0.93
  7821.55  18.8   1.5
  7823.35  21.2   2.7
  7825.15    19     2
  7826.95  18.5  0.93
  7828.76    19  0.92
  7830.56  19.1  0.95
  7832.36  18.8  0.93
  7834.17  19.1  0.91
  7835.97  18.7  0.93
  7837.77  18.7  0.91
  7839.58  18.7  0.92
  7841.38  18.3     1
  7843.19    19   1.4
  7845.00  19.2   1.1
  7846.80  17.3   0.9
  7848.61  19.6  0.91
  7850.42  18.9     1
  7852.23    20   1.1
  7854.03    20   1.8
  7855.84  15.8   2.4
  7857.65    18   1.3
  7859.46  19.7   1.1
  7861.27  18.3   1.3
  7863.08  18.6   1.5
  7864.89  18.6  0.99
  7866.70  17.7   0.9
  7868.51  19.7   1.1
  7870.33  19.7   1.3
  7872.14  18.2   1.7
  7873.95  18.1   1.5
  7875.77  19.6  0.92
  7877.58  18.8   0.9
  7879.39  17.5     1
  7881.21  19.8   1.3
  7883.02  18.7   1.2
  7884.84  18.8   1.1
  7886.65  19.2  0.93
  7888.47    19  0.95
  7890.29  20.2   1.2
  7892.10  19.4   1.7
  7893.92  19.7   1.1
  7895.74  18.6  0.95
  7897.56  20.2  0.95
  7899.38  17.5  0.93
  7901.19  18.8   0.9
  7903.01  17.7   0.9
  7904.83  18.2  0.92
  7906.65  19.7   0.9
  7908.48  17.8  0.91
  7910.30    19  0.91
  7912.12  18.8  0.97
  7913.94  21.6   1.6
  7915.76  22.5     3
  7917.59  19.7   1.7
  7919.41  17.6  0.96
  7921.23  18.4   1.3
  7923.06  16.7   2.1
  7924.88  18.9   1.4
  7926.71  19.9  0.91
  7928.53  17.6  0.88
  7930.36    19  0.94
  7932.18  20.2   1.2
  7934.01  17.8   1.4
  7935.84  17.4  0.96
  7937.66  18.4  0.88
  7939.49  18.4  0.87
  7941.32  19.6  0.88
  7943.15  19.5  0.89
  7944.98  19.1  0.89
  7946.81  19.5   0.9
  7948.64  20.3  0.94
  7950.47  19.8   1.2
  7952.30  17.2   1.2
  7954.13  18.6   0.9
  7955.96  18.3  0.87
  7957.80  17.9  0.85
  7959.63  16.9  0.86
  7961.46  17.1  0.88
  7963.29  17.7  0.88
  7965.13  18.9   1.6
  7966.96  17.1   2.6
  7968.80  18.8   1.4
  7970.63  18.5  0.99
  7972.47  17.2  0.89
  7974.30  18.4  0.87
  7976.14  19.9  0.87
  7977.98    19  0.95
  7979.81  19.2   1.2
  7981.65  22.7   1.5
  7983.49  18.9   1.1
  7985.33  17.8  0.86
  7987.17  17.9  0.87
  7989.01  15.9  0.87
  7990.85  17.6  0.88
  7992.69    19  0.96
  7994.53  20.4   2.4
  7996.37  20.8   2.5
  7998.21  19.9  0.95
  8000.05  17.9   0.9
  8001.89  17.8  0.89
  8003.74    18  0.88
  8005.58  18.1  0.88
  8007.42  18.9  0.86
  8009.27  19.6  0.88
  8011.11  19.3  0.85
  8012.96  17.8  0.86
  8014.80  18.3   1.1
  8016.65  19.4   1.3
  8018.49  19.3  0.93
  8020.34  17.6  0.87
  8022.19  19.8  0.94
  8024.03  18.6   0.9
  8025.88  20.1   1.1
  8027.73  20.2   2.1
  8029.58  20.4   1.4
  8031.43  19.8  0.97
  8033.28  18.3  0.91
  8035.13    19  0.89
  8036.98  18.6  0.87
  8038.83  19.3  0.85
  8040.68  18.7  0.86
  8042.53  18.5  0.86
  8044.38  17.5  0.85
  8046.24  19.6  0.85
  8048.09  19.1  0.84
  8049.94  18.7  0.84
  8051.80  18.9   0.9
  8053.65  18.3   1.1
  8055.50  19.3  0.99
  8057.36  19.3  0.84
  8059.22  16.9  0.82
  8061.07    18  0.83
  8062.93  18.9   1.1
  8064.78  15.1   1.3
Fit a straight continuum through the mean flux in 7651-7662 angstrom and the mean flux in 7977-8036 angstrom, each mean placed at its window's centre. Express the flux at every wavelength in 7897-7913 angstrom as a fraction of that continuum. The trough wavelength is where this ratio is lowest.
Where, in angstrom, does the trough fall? 7899.38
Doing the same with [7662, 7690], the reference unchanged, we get 7666.42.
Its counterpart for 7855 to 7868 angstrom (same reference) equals 7855.84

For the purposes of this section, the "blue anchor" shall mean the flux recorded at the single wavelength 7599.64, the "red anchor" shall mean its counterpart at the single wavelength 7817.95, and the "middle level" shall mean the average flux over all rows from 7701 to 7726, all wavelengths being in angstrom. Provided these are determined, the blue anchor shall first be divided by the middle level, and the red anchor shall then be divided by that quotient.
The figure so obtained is 19.9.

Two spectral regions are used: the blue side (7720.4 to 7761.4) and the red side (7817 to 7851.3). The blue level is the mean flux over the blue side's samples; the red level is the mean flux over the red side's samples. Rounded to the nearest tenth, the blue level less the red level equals -0.9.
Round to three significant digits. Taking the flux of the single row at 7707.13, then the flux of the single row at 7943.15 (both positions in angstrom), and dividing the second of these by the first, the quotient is 1.03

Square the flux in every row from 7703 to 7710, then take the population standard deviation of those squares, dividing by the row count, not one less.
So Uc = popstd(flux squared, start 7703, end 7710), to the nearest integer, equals 26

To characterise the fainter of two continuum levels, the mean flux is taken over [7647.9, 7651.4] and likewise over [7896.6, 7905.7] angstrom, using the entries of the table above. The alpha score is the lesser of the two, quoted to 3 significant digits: 18.5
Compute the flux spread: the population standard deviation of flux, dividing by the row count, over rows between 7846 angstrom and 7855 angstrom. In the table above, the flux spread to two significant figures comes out 1.0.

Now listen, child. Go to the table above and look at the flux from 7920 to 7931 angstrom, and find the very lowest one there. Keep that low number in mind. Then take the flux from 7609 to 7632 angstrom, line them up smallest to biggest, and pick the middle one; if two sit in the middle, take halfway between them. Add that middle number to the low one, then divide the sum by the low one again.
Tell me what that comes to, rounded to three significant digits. 2.19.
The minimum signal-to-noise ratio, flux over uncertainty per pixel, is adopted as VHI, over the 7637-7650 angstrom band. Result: 9.6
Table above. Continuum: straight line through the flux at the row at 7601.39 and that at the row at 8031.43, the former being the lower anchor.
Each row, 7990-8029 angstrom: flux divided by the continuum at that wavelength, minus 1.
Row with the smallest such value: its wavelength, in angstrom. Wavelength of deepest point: 8020.34 angstrom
